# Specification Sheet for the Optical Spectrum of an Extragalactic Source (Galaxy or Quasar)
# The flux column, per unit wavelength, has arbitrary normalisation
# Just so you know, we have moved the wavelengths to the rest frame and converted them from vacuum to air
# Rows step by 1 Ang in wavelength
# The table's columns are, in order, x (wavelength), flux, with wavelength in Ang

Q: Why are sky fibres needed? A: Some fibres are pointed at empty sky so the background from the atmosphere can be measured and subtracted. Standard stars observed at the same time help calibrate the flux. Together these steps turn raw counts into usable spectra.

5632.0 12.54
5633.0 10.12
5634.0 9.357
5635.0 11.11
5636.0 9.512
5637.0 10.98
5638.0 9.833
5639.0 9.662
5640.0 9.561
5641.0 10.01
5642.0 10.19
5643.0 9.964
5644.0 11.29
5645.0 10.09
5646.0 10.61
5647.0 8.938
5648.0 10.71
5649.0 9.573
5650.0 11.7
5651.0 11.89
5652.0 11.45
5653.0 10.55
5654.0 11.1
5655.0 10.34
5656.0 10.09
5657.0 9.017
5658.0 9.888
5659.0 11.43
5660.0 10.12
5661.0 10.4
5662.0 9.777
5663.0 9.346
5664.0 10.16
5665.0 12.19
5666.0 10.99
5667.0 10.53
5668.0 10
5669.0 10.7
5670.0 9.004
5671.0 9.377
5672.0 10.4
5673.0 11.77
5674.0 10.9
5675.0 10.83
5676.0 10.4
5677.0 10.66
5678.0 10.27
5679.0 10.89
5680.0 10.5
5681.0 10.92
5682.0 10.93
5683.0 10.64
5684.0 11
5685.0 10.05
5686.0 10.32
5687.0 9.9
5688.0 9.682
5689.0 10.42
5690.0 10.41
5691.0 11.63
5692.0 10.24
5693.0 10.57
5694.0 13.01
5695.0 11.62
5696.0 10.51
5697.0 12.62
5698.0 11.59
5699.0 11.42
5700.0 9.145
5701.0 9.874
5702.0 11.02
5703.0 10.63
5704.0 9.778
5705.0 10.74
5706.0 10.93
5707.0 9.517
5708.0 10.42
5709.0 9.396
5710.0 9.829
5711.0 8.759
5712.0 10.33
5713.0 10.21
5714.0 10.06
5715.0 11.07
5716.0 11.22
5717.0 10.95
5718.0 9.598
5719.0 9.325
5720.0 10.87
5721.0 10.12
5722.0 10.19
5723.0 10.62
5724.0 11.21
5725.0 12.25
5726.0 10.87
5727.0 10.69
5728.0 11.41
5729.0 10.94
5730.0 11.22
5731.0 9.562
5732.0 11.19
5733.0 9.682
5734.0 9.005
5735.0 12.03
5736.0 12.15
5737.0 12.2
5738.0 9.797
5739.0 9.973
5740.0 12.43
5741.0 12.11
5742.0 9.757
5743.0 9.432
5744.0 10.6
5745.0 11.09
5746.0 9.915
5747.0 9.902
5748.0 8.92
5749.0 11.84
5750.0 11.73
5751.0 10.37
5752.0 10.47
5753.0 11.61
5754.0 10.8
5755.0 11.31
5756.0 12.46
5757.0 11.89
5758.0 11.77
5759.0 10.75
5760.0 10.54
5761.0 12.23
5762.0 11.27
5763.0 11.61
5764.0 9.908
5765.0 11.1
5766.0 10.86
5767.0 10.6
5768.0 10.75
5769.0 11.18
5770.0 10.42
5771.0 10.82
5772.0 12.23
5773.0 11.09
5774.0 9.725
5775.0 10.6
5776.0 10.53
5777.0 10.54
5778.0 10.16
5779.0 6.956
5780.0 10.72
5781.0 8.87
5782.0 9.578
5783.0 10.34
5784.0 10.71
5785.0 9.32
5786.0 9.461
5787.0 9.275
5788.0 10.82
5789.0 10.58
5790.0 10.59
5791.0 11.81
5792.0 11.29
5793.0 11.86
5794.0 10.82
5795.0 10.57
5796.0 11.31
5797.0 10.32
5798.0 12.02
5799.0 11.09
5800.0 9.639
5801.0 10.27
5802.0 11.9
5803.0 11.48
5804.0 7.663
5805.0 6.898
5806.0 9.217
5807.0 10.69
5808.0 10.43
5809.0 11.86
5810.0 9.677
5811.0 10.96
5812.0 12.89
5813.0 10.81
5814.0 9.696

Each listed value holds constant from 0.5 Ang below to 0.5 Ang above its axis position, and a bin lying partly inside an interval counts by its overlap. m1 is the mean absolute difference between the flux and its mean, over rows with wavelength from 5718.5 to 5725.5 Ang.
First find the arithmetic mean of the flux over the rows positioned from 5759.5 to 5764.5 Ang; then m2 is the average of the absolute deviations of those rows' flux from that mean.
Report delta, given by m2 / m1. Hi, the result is 1.1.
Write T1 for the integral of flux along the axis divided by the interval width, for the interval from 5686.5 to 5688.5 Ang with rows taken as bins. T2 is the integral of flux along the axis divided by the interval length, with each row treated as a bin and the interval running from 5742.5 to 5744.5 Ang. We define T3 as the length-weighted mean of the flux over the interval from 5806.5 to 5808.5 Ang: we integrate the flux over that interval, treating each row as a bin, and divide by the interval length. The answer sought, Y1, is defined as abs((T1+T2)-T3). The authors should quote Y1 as 9.2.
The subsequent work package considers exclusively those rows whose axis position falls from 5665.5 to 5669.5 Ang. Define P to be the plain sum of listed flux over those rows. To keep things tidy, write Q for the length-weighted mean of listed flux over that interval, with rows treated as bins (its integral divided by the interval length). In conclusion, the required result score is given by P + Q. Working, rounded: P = 42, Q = 10.6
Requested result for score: 53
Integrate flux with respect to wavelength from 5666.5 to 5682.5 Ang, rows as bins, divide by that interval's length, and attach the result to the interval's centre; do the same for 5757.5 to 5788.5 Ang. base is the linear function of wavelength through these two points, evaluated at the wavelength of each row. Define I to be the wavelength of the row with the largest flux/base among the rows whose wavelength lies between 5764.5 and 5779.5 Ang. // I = 5772.0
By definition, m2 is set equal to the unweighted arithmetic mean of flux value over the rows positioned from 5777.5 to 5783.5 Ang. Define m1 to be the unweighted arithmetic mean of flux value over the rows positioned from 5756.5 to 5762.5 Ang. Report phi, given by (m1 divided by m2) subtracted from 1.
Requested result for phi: -0.21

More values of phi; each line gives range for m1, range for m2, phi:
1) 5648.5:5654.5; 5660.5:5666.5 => -0.05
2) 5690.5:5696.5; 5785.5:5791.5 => -0.08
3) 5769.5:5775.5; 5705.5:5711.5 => -0.10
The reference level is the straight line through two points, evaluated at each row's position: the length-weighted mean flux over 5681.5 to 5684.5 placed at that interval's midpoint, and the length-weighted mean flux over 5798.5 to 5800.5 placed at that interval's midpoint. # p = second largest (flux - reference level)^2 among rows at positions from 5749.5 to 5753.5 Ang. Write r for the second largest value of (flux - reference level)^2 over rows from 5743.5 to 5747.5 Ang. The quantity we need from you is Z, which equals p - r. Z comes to 0.6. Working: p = 1.10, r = 0.5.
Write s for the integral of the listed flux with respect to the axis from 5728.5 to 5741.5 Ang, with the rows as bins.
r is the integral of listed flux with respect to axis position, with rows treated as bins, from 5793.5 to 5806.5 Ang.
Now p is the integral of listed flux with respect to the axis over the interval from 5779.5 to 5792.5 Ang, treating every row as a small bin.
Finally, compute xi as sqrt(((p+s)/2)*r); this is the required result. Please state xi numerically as 135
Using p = 133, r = 133.2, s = 142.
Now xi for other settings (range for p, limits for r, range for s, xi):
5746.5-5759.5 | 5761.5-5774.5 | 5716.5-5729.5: 141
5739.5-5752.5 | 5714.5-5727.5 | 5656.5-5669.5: 138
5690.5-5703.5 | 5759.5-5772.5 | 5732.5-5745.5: 143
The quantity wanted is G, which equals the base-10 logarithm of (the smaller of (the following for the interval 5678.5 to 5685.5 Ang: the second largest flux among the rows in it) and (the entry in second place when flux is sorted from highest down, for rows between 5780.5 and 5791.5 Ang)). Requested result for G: 1.03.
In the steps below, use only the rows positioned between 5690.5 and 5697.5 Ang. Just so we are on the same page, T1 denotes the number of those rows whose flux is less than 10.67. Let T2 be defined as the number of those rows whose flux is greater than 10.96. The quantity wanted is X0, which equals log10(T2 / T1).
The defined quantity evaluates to 0.12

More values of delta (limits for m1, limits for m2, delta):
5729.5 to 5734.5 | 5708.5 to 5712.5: 0.6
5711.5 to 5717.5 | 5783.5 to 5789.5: 1.5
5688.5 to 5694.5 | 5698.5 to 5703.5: 0.9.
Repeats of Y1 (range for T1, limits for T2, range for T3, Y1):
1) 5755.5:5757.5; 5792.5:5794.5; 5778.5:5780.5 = 14.7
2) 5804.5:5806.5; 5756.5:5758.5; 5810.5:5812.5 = 8.0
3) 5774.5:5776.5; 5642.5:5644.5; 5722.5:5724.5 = 10.3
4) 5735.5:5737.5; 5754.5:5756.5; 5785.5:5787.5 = 14.7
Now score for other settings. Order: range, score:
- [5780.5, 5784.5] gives 49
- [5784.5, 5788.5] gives 49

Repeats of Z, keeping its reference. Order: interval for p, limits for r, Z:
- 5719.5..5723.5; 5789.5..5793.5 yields -1.7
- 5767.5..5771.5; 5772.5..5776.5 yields -0.3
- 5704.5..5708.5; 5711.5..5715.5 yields -0.2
